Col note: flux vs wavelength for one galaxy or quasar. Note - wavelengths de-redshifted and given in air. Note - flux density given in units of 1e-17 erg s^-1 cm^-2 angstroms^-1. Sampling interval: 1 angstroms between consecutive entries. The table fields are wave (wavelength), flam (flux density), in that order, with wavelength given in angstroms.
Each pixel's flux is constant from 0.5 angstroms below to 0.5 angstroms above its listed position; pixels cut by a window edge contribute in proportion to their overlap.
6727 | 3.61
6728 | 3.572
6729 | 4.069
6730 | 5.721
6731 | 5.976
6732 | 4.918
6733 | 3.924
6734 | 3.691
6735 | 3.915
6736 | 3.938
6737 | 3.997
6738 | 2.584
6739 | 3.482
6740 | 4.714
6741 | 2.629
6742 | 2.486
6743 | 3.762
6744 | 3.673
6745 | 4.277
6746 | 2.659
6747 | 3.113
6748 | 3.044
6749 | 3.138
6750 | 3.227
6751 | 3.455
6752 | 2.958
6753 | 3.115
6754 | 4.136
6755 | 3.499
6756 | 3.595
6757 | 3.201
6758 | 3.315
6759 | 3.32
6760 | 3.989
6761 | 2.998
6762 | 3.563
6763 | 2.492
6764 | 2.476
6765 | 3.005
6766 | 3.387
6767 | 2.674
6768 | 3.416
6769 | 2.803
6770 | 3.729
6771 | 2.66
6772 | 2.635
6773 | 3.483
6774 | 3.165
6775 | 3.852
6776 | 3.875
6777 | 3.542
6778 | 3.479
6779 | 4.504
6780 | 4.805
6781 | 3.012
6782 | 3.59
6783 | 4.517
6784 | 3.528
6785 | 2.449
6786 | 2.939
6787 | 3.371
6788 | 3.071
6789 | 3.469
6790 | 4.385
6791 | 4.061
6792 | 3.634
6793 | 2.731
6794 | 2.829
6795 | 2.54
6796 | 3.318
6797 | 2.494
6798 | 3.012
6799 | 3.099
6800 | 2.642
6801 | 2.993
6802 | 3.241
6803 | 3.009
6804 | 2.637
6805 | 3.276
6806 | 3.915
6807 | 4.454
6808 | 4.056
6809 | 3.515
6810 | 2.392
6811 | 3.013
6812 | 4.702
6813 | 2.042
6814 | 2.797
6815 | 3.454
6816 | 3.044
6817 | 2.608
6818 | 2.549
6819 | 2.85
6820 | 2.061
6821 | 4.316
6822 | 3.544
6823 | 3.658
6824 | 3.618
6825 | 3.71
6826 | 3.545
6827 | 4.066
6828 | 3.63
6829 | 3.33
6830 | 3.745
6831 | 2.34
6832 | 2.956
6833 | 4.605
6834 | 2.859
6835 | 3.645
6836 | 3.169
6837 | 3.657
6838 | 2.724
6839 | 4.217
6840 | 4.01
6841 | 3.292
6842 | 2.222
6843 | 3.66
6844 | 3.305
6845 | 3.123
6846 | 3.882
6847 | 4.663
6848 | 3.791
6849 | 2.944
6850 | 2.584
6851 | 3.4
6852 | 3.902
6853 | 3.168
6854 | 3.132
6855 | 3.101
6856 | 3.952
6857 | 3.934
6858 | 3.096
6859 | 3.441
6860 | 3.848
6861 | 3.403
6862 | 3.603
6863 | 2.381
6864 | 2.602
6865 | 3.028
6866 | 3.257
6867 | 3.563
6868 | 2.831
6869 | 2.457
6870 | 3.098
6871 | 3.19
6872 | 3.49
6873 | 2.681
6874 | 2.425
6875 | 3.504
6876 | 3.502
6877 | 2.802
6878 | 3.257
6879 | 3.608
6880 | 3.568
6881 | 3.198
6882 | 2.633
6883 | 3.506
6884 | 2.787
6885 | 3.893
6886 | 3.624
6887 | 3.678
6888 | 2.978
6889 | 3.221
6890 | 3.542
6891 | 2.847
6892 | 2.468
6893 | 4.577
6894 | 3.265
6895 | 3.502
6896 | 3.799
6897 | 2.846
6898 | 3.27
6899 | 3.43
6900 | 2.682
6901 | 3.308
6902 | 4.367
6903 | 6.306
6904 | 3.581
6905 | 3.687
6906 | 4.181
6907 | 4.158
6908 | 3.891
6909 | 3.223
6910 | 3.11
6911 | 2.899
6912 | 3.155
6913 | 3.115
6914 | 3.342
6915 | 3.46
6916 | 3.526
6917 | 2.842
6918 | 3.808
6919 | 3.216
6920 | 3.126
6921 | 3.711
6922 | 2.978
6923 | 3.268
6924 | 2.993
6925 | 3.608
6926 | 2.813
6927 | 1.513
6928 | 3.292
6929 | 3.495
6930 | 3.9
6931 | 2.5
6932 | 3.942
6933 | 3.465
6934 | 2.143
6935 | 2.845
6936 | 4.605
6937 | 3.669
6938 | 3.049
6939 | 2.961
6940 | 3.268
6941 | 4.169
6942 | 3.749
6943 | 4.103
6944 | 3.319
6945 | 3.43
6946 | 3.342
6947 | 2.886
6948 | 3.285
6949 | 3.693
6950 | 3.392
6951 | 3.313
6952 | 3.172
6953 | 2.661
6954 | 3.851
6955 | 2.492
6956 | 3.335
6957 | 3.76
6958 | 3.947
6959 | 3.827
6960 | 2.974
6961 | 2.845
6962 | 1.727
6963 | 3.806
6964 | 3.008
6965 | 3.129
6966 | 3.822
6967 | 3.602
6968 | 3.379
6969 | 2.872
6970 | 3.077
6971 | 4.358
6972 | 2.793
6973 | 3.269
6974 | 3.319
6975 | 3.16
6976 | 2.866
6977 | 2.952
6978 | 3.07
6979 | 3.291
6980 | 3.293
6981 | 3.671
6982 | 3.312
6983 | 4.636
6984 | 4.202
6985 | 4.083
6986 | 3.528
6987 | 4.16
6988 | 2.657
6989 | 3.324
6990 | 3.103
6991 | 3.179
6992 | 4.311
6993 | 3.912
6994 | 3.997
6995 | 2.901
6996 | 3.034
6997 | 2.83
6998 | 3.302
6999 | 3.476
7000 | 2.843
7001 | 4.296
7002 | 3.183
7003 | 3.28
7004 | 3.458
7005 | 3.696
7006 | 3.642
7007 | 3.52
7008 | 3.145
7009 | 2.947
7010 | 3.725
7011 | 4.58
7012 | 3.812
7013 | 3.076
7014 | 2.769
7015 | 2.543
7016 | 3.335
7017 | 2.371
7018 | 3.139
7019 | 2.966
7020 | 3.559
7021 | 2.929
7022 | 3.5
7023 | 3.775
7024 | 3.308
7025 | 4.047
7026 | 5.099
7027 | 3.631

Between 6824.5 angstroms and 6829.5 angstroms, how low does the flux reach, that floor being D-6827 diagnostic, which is 3.33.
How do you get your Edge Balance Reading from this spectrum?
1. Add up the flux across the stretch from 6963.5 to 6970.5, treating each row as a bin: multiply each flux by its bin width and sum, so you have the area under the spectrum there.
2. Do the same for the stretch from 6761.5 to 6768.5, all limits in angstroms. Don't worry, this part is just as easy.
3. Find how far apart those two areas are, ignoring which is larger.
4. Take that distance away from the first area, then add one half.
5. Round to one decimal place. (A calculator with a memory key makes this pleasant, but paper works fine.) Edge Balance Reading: 21.5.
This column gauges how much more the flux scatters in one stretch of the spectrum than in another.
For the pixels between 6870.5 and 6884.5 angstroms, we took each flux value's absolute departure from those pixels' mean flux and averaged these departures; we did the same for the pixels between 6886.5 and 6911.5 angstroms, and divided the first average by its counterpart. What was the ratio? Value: 0.65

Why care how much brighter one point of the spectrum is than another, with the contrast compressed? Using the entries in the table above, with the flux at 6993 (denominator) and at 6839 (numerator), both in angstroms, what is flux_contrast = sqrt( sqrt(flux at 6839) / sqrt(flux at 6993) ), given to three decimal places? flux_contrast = 1.019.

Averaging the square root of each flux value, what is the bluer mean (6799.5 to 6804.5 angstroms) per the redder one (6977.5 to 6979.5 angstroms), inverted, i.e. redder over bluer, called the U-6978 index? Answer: 1.05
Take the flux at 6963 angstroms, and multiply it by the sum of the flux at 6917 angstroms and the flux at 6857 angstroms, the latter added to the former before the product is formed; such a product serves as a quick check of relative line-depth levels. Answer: 26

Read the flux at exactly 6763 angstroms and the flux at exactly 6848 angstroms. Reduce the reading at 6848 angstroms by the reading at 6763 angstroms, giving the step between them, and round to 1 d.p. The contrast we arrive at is 1.3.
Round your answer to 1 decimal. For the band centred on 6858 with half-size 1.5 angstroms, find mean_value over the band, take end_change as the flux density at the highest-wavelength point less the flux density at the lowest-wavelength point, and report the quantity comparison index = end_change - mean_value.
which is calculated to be -4.0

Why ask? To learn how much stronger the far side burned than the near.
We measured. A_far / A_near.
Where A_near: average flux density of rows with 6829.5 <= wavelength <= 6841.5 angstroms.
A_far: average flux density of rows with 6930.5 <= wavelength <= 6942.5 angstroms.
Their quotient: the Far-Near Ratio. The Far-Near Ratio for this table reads 0.98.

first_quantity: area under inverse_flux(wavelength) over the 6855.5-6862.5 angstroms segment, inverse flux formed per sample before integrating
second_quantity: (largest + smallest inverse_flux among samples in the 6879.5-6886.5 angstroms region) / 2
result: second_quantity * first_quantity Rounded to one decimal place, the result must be 0.6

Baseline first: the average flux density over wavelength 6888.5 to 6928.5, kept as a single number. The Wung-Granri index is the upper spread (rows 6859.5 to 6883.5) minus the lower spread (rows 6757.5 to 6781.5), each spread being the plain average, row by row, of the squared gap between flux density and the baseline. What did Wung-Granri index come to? -0.10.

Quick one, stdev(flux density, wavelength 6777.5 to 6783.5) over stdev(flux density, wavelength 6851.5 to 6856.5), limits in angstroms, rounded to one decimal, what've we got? 1.7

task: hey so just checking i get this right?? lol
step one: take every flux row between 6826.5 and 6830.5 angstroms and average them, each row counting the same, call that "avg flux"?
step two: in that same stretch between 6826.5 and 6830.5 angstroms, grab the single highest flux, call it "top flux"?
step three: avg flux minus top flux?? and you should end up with -0.37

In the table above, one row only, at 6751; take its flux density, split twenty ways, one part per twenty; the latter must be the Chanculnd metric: 0.173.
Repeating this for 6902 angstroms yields 0.218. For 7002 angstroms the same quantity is 0.159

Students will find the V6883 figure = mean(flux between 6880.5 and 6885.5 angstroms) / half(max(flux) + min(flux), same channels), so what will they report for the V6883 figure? 0.982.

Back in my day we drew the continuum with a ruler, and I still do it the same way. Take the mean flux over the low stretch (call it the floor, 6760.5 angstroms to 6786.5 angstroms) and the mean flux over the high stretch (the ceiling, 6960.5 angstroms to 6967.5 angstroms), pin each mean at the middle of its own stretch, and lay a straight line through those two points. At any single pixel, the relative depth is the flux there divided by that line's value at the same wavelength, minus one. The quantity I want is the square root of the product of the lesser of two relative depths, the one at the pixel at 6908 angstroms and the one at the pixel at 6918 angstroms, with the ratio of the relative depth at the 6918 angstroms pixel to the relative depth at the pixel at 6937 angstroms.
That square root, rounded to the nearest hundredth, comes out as 0.49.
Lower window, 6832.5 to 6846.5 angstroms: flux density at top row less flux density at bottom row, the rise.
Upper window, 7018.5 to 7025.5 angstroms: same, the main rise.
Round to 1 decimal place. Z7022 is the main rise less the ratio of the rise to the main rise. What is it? 1.7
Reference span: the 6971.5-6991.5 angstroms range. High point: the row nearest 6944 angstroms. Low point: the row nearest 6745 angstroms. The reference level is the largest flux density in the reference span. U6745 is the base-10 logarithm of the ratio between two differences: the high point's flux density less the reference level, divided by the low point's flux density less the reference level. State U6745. 0.56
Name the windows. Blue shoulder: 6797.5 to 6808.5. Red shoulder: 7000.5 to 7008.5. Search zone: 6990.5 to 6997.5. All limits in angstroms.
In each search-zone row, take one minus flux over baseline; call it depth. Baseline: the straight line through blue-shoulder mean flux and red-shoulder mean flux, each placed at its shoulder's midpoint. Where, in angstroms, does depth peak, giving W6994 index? 6997 angstroms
